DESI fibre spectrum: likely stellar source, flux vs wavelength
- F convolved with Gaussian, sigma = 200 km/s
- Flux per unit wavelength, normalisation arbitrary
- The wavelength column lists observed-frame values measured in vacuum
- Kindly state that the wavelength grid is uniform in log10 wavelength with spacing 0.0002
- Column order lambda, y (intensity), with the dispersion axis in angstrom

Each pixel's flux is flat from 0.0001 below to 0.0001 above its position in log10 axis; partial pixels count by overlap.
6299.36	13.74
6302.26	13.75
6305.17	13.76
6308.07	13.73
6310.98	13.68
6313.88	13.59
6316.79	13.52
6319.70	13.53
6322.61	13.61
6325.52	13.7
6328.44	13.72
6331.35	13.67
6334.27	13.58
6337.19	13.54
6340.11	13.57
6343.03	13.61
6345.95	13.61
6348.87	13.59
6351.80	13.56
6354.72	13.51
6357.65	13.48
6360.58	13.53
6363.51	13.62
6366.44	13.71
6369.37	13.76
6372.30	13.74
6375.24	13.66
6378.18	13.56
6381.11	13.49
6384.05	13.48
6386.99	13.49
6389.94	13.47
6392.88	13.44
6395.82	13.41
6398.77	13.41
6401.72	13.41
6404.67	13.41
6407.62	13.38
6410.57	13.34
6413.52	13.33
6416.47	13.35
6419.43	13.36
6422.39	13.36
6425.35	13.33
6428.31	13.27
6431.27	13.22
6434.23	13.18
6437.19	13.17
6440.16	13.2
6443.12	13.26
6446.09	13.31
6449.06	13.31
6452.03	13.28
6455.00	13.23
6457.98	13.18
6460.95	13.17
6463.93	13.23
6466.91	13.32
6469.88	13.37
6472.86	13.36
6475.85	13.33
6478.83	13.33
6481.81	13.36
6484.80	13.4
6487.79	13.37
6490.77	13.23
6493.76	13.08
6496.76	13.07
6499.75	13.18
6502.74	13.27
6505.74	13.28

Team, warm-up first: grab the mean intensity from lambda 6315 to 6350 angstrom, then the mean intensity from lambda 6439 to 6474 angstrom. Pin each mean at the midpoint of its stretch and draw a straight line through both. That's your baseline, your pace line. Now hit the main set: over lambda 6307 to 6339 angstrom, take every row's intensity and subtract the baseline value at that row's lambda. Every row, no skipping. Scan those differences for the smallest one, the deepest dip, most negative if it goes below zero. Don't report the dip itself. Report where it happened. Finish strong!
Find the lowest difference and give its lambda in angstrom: 6316.79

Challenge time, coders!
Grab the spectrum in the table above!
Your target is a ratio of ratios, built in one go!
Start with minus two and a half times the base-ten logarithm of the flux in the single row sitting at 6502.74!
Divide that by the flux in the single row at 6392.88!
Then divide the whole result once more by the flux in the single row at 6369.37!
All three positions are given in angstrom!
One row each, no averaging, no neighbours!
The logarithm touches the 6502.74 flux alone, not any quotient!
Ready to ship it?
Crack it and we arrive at -0.0152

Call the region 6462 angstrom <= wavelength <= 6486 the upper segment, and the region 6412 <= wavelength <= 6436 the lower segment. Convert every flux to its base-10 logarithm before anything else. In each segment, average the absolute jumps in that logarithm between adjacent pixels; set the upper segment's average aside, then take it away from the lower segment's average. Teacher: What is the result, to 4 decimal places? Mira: -0.0002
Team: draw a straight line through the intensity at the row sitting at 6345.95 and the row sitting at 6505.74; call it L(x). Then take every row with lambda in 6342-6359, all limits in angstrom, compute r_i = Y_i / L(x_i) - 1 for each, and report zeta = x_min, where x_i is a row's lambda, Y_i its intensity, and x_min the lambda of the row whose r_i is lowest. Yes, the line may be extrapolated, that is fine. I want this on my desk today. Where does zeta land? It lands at 6357.65 angstrom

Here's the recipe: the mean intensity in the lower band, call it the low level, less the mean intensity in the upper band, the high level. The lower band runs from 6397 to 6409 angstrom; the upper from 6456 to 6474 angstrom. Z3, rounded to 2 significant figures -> 0.13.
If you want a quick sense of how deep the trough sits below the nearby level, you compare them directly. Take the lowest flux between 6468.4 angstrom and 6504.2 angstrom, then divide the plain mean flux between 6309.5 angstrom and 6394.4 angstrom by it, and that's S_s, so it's 1.04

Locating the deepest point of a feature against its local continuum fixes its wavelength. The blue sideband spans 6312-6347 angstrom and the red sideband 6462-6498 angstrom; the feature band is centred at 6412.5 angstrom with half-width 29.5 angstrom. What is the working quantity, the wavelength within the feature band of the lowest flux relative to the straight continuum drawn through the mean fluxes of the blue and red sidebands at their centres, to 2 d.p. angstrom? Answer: 6437.19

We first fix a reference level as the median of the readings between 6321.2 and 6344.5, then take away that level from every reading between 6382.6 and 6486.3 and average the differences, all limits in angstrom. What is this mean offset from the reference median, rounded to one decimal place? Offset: -0.3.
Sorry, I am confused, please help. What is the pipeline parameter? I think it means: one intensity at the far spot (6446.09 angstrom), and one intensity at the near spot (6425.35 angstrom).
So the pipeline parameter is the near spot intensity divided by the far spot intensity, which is 1.00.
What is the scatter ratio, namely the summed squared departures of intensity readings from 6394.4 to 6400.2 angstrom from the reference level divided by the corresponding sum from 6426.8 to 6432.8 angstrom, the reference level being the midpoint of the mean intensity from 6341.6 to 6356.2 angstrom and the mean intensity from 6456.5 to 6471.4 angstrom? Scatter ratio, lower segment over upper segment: 0.0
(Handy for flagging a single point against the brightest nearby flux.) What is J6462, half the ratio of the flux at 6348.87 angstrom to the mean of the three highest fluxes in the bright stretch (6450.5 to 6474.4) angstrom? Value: 0.509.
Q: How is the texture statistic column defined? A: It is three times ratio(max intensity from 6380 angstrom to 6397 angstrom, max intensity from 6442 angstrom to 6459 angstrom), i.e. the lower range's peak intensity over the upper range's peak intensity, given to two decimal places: 3.04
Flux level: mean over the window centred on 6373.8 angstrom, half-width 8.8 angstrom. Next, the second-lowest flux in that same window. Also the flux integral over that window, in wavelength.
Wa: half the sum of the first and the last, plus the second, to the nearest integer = 141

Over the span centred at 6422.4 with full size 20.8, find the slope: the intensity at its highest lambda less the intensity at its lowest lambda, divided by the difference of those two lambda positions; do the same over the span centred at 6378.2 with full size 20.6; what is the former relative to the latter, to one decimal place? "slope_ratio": 0.4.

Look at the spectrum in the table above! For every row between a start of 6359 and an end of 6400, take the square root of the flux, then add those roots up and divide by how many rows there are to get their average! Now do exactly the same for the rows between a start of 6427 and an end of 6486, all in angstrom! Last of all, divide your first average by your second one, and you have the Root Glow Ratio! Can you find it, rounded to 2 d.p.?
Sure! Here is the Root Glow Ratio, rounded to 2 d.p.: 1.01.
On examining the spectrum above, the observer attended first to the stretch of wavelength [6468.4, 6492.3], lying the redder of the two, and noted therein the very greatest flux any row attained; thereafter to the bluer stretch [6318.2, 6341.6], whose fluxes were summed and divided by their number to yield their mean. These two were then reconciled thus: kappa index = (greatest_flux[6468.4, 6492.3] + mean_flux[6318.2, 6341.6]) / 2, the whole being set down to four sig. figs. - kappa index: 13.51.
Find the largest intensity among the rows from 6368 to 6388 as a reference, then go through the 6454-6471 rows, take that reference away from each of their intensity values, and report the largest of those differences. -0.39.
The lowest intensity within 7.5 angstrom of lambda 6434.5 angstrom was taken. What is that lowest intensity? 13.17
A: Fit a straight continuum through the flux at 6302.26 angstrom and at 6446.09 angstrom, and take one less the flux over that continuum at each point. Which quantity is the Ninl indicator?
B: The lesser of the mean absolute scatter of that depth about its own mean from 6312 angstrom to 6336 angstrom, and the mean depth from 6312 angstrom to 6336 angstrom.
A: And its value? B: 0.0050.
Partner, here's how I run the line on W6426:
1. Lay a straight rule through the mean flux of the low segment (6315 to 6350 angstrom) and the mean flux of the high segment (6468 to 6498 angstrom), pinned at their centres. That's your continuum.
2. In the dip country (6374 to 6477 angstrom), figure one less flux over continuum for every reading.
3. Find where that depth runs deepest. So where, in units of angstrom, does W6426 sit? 6437.19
